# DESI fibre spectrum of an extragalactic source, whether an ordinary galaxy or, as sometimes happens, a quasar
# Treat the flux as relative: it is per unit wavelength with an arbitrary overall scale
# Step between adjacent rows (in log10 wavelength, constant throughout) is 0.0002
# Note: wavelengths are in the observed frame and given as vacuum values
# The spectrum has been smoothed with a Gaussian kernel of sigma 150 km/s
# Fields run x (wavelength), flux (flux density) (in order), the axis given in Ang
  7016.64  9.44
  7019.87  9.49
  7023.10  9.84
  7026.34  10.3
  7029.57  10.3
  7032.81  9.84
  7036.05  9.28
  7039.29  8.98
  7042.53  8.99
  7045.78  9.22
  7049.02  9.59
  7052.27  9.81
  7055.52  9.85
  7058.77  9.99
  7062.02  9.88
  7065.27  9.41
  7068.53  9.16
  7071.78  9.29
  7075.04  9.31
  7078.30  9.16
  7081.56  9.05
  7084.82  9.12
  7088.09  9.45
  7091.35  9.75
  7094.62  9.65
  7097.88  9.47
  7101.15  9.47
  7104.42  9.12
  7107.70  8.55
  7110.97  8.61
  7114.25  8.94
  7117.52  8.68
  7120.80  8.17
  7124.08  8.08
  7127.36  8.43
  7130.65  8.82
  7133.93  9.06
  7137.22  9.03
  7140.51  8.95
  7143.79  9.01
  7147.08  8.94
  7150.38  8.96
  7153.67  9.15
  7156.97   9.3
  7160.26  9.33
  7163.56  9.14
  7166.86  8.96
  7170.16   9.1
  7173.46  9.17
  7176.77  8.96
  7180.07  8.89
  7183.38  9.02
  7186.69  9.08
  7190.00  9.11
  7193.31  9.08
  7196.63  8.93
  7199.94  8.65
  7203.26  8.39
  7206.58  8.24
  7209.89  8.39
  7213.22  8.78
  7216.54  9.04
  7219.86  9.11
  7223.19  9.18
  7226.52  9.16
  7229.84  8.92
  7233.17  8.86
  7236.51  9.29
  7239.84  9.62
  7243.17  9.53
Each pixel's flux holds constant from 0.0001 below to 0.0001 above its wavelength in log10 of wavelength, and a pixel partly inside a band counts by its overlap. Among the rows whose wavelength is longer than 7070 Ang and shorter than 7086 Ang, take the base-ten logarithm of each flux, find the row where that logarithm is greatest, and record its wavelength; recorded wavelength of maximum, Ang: 7075.04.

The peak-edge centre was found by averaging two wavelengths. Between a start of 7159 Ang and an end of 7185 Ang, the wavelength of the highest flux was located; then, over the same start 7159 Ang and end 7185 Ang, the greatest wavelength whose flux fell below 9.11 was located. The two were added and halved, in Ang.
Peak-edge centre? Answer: 7171.8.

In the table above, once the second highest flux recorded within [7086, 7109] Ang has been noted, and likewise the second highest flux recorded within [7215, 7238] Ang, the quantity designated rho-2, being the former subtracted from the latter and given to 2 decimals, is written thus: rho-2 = -0.47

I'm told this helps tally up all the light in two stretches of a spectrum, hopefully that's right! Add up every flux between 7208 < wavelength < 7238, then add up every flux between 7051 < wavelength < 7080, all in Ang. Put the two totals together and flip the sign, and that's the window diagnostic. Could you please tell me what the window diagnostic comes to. -167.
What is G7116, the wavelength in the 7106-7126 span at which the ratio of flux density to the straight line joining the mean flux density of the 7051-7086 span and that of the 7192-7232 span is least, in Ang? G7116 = 7124.08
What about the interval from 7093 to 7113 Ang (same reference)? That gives 7107.70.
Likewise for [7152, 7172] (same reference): 7166.86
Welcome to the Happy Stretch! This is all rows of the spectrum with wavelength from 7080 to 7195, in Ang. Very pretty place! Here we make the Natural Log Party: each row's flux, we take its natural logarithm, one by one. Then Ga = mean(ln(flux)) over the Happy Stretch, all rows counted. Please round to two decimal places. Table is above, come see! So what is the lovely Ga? 2.20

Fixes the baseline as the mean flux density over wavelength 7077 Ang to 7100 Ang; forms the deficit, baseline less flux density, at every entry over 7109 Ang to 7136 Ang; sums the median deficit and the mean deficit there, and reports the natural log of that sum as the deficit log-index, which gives 0.4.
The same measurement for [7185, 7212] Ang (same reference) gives 0.2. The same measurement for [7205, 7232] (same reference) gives -0.1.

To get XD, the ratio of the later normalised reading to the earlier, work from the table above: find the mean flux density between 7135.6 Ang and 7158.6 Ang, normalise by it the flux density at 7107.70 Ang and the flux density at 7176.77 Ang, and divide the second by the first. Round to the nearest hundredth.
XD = 1.05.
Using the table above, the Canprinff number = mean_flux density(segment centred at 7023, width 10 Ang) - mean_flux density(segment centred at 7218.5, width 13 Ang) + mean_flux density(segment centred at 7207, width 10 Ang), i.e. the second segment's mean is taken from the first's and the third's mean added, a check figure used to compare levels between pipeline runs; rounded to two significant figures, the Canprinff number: 9.2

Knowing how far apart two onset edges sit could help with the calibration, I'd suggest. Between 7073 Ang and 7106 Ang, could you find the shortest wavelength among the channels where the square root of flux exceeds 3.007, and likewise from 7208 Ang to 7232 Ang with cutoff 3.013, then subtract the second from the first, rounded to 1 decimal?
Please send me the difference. -144.8 Ang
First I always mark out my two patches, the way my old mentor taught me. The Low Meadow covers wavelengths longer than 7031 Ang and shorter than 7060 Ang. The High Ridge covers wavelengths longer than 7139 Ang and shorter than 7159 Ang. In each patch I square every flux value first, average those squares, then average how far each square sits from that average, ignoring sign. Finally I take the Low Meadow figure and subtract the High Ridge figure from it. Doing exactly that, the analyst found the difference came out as 4.4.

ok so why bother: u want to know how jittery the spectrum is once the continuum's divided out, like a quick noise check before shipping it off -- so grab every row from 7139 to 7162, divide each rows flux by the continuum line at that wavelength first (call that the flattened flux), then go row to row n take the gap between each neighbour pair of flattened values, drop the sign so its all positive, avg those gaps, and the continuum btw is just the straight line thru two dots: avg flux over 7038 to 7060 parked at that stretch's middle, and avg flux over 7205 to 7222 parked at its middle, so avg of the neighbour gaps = 0.011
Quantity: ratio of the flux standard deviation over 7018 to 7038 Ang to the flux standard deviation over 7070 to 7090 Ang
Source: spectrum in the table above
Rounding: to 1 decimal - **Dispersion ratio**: 2.8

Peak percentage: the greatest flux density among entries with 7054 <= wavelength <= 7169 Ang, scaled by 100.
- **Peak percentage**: 999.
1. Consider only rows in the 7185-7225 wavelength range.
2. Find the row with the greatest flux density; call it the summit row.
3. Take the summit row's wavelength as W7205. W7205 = 7223.19 Ang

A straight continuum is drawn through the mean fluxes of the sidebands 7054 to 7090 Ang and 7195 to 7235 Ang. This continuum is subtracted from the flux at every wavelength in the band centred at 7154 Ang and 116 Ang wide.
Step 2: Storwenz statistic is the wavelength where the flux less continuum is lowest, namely 7124.08 Ang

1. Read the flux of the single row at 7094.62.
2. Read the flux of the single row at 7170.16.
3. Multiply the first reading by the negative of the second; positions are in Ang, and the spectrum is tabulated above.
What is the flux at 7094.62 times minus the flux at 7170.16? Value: -88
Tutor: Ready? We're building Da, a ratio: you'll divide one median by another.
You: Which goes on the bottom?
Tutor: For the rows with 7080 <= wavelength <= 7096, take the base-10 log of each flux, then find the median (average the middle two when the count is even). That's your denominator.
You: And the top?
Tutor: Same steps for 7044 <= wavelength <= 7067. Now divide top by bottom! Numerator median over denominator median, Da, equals 1.02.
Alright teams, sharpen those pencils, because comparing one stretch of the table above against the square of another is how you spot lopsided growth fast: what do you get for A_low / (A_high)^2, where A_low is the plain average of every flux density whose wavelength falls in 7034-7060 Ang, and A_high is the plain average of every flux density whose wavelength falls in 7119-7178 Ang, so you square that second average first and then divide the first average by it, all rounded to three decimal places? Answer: 0.119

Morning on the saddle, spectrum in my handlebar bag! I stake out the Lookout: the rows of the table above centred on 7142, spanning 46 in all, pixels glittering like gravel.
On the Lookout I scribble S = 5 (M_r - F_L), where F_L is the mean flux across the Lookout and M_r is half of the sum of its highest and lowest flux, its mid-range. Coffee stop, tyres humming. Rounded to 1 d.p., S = -0.9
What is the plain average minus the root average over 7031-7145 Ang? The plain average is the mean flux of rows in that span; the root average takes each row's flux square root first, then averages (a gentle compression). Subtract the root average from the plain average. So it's 6.1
